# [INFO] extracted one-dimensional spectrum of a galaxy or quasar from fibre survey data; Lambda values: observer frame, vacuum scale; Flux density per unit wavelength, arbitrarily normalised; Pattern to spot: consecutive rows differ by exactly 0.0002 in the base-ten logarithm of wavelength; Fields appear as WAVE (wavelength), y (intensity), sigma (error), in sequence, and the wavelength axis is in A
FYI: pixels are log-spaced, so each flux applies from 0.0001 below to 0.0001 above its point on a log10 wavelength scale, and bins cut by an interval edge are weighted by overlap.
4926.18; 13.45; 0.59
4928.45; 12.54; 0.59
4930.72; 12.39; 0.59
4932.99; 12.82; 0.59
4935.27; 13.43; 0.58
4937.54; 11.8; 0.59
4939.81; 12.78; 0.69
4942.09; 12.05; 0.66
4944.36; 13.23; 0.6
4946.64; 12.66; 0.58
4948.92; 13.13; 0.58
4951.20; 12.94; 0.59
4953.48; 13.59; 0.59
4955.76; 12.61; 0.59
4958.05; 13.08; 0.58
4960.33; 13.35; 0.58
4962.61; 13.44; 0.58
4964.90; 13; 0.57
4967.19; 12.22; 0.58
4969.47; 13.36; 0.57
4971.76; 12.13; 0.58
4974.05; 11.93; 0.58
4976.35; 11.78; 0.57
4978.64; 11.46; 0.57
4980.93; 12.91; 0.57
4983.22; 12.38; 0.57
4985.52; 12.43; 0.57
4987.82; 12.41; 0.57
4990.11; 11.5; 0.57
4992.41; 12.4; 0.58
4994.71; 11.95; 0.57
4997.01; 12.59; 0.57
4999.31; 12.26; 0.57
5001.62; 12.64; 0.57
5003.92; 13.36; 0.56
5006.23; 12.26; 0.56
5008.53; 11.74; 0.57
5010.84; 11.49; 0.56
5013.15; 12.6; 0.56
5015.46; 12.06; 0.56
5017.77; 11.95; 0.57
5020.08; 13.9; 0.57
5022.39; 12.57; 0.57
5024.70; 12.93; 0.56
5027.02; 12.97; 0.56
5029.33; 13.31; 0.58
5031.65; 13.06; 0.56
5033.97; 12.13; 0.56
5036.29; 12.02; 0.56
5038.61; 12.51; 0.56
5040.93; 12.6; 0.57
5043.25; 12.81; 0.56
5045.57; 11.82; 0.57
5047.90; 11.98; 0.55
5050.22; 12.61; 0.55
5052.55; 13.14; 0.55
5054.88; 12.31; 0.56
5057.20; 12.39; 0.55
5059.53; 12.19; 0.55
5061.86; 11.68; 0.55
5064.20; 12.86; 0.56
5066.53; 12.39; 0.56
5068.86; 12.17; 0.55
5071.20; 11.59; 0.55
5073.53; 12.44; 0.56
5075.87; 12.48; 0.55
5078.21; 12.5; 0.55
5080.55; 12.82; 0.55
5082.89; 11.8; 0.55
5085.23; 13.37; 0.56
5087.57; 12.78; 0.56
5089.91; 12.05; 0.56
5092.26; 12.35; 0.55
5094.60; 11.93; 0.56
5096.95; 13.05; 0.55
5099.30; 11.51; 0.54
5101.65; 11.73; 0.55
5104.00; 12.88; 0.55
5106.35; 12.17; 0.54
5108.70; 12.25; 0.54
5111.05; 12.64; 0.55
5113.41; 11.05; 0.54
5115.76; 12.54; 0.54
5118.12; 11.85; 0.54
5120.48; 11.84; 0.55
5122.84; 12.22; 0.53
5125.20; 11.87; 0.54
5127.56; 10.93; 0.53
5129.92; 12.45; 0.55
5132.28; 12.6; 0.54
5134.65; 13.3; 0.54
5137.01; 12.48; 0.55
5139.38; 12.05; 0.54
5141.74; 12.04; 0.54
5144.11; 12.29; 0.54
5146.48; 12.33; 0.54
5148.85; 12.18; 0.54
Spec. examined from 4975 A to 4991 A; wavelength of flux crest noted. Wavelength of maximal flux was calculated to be 4980.93 A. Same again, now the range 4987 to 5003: 5001.62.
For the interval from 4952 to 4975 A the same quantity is 4953.48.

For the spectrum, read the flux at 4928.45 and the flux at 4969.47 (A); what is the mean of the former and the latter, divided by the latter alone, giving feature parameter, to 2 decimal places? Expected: 0.97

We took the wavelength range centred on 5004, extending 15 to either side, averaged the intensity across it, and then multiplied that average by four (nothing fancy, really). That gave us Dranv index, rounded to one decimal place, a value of 48.9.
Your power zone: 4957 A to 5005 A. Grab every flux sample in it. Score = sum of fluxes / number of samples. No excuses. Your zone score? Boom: 12.5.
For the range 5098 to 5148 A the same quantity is 12.1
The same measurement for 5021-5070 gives 12.5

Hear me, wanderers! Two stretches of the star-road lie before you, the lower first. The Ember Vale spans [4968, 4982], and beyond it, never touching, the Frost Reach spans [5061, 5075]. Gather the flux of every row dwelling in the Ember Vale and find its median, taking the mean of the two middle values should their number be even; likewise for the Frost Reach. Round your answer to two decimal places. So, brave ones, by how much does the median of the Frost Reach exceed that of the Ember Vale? 0.25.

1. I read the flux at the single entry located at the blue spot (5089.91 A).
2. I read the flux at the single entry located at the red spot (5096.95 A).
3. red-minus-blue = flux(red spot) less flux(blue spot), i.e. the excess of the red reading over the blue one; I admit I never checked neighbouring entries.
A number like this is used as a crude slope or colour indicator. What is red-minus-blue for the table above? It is 1.0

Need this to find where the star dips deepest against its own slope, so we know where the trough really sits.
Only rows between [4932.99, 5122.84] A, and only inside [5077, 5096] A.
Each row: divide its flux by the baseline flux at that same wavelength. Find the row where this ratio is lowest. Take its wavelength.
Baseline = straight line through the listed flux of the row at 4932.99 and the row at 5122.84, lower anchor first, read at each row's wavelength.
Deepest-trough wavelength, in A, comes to 5082.89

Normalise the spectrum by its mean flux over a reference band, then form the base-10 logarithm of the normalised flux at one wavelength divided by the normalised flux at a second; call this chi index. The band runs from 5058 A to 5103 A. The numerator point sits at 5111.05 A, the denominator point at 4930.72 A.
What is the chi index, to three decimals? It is 0.009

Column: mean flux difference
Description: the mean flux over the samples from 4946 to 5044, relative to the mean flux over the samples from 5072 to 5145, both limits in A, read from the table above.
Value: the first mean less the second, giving 0.30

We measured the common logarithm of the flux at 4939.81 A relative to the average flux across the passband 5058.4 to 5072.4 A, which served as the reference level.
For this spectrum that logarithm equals 0.022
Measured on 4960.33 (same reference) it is 0.041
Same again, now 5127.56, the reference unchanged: -0.046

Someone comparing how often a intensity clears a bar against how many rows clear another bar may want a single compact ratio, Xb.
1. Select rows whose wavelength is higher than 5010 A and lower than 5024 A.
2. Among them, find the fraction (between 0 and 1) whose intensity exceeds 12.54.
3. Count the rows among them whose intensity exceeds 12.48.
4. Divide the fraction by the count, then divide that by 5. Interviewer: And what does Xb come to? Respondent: 0.033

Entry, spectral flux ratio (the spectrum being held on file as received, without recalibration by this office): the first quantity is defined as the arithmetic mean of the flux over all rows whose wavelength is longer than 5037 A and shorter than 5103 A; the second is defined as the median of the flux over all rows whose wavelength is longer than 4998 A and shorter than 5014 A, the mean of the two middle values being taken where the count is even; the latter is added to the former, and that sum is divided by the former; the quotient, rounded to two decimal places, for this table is 1.99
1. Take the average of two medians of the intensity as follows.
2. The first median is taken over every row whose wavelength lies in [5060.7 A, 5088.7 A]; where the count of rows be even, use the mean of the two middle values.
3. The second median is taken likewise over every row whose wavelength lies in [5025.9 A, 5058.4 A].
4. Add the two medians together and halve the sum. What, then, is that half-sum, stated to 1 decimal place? 12.5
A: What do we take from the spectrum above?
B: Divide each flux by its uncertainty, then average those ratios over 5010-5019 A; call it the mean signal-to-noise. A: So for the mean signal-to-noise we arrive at 21.4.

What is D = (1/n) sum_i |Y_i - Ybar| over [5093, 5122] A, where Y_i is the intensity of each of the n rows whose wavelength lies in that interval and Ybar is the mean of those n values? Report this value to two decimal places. 0.47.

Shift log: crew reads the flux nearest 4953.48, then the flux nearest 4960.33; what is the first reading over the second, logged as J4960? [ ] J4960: 1.02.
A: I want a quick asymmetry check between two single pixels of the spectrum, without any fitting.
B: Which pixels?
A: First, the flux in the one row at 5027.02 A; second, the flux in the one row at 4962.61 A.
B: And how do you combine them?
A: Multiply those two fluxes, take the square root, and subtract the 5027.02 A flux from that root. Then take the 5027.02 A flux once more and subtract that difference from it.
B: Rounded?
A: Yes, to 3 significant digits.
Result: 12.7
